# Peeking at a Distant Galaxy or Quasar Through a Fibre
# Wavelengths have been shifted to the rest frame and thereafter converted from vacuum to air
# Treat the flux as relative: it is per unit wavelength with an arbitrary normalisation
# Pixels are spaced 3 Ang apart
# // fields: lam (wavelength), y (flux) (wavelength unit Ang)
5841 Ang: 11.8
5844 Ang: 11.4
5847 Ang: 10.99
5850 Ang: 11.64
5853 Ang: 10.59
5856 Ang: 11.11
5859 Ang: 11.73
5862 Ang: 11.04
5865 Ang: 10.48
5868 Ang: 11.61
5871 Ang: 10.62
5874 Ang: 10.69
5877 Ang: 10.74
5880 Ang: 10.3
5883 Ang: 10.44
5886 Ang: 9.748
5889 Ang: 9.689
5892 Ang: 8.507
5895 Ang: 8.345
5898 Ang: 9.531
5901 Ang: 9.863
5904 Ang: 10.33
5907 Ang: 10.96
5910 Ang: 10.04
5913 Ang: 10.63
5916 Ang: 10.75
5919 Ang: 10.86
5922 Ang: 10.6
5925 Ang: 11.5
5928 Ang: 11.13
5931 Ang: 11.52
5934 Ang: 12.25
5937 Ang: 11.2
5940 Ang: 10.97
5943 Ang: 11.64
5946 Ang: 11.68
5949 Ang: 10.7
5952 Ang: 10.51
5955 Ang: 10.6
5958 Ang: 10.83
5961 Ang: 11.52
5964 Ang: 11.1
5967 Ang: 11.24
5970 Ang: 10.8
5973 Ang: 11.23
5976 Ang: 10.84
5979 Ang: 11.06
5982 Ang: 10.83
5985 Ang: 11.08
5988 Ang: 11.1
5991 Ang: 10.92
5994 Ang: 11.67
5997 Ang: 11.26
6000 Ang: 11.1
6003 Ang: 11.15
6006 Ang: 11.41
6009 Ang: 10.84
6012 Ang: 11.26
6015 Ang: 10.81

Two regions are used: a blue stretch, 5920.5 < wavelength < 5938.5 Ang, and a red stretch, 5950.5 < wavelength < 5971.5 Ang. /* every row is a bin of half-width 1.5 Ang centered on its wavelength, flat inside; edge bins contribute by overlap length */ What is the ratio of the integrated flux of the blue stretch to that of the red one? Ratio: 0.89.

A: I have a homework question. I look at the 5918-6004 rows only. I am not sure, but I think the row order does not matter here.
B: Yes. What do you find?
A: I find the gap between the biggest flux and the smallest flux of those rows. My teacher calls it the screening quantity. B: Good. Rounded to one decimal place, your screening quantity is 1.7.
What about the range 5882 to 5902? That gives 2.1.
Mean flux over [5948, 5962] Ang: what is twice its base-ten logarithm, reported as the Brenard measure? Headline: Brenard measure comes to 2.07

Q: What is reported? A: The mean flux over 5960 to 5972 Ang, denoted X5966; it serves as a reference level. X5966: 11.2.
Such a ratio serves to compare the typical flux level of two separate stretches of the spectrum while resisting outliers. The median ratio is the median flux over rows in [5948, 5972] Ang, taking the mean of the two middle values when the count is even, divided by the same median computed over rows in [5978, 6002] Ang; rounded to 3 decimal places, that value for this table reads 0.975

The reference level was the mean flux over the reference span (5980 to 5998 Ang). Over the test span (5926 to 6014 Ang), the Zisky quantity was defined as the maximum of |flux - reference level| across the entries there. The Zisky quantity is 1.1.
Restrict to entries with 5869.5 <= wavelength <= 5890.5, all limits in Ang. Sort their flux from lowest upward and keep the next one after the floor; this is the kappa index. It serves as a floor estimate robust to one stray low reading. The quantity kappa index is 9.748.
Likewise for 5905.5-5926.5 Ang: 10.6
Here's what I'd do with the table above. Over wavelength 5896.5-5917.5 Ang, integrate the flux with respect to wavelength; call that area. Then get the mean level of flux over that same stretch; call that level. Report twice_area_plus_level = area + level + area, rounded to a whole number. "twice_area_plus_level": 443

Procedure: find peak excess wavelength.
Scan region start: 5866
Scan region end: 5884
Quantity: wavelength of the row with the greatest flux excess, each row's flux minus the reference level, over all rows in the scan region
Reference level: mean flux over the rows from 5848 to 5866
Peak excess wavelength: 5868 Ang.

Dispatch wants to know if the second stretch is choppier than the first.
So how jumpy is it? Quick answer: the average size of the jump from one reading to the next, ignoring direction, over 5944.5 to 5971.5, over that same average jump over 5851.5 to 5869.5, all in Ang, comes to 0.56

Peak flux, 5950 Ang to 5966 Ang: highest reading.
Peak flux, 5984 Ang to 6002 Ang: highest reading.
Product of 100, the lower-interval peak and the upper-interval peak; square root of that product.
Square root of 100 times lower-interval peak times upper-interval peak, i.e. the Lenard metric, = 116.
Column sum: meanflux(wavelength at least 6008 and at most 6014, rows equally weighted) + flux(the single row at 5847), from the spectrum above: 22.0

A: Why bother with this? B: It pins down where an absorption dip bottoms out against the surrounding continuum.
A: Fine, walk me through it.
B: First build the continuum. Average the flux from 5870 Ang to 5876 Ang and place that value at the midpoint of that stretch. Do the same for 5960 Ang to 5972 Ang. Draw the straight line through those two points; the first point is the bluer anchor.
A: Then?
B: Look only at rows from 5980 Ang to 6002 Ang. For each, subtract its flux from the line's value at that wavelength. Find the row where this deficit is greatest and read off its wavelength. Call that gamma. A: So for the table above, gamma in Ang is 5982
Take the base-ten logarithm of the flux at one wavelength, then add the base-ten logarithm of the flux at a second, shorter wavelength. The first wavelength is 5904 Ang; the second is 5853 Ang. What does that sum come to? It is 2.04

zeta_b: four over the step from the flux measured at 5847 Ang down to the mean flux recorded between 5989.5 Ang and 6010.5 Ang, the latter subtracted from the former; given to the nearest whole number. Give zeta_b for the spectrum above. -20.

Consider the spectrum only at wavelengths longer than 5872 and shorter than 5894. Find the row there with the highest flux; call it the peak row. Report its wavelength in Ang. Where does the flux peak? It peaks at 5877 Ang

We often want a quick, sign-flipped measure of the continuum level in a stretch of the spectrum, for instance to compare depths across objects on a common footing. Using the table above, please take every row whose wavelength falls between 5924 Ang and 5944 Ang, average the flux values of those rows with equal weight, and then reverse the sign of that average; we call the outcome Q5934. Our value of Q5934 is -11.5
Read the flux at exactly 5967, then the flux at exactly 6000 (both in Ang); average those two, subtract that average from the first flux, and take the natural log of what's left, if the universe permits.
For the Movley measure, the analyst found -2.7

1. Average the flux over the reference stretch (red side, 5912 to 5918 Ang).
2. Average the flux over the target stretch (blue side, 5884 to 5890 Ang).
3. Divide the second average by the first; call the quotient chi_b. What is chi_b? 0.91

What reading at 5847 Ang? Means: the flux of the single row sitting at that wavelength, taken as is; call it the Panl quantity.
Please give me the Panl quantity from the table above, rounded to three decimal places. 10.990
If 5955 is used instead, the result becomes 10.600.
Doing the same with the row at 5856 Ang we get 11.110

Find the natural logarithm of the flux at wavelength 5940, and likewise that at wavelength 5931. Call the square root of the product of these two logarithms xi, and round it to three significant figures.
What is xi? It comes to 2.42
